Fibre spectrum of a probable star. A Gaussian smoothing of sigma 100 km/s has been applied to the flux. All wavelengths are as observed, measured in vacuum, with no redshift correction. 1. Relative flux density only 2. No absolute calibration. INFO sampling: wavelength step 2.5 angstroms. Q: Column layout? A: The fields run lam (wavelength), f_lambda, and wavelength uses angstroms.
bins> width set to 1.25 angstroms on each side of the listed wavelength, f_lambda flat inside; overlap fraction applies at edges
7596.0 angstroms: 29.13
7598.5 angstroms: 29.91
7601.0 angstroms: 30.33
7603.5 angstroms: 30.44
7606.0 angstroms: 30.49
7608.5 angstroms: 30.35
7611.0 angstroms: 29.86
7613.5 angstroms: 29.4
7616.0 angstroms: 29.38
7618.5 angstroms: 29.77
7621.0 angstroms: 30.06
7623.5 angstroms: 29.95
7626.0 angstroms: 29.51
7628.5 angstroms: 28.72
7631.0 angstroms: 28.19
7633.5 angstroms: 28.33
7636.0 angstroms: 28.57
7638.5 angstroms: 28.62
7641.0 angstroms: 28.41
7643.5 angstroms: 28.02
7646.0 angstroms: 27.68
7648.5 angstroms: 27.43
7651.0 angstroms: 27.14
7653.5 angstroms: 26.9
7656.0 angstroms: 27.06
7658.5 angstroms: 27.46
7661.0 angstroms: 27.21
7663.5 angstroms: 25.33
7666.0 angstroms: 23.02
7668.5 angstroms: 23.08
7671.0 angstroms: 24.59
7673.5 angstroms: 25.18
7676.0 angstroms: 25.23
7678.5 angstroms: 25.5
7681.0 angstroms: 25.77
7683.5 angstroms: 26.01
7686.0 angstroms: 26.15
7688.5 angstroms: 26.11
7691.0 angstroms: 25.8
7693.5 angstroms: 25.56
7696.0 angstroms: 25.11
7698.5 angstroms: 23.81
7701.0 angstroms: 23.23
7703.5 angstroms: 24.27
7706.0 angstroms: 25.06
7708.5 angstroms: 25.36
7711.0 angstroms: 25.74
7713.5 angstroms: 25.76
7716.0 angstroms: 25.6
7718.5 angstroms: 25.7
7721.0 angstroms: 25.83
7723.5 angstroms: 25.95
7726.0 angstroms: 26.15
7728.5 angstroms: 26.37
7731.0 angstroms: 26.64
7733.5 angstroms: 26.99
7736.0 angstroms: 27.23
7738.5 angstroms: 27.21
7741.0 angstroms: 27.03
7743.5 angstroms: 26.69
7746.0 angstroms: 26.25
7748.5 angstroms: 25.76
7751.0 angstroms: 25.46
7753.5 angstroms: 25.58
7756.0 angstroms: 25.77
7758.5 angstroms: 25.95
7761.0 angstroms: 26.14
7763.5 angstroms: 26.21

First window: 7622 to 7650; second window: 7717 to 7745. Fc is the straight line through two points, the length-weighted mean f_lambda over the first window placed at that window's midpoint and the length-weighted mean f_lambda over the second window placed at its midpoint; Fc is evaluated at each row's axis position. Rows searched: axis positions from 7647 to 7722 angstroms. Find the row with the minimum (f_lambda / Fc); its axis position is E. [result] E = 7666.0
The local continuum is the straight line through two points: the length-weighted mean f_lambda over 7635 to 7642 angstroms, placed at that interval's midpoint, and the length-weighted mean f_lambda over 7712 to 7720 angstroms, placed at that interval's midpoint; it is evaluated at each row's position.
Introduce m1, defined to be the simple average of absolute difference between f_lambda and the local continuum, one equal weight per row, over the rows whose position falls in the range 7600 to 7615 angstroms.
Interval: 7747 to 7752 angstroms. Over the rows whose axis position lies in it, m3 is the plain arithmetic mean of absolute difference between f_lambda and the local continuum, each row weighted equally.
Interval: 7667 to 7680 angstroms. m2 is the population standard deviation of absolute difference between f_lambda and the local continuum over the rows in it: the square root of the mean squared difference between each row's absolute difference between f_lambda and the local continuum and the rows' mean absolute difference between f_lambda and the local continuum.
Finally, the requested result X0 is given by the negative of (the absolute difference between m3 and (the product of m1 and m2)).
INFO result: -0.68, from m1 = 0.48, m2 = 1.0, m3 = 1.2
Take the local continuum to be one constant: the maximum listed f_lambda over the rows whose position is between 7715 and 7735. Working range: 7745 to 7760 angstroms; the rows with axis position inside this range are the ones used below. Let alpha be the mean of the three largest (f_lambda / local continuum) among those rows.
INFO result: 0.96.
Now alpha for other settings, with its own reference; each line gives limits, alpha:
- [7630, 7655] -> 1.06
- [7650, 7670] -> 1.01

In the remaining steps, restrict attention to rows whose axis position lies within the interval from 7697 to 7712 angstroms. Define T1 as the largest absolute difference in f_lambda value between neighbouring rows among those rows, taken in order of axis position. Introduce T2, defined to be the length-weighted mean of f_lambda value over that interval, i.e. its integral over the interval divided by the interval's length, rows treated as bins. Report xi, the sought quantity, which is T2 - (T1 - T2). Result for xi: 48.1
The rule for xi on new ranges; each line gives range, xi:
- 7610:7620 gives 58.8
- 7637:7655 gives 55.1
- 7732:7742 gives 54.0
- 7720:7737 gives 52.5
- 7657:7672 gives 48.0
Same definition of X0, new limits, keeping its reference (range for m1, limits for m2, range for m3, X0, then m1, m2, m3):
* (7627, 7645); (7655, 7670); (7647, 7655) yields -0.50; 0.24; 1.7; 0.9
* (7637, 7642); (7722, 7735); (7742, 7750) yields -1.61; 0.06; 0.5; 1.6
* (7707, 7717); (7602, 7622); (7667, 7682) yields -2.25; 0.22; 0.3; 2.3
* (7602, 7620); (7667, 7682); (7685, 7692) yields -0.24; 0.43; 1.0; 0.7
